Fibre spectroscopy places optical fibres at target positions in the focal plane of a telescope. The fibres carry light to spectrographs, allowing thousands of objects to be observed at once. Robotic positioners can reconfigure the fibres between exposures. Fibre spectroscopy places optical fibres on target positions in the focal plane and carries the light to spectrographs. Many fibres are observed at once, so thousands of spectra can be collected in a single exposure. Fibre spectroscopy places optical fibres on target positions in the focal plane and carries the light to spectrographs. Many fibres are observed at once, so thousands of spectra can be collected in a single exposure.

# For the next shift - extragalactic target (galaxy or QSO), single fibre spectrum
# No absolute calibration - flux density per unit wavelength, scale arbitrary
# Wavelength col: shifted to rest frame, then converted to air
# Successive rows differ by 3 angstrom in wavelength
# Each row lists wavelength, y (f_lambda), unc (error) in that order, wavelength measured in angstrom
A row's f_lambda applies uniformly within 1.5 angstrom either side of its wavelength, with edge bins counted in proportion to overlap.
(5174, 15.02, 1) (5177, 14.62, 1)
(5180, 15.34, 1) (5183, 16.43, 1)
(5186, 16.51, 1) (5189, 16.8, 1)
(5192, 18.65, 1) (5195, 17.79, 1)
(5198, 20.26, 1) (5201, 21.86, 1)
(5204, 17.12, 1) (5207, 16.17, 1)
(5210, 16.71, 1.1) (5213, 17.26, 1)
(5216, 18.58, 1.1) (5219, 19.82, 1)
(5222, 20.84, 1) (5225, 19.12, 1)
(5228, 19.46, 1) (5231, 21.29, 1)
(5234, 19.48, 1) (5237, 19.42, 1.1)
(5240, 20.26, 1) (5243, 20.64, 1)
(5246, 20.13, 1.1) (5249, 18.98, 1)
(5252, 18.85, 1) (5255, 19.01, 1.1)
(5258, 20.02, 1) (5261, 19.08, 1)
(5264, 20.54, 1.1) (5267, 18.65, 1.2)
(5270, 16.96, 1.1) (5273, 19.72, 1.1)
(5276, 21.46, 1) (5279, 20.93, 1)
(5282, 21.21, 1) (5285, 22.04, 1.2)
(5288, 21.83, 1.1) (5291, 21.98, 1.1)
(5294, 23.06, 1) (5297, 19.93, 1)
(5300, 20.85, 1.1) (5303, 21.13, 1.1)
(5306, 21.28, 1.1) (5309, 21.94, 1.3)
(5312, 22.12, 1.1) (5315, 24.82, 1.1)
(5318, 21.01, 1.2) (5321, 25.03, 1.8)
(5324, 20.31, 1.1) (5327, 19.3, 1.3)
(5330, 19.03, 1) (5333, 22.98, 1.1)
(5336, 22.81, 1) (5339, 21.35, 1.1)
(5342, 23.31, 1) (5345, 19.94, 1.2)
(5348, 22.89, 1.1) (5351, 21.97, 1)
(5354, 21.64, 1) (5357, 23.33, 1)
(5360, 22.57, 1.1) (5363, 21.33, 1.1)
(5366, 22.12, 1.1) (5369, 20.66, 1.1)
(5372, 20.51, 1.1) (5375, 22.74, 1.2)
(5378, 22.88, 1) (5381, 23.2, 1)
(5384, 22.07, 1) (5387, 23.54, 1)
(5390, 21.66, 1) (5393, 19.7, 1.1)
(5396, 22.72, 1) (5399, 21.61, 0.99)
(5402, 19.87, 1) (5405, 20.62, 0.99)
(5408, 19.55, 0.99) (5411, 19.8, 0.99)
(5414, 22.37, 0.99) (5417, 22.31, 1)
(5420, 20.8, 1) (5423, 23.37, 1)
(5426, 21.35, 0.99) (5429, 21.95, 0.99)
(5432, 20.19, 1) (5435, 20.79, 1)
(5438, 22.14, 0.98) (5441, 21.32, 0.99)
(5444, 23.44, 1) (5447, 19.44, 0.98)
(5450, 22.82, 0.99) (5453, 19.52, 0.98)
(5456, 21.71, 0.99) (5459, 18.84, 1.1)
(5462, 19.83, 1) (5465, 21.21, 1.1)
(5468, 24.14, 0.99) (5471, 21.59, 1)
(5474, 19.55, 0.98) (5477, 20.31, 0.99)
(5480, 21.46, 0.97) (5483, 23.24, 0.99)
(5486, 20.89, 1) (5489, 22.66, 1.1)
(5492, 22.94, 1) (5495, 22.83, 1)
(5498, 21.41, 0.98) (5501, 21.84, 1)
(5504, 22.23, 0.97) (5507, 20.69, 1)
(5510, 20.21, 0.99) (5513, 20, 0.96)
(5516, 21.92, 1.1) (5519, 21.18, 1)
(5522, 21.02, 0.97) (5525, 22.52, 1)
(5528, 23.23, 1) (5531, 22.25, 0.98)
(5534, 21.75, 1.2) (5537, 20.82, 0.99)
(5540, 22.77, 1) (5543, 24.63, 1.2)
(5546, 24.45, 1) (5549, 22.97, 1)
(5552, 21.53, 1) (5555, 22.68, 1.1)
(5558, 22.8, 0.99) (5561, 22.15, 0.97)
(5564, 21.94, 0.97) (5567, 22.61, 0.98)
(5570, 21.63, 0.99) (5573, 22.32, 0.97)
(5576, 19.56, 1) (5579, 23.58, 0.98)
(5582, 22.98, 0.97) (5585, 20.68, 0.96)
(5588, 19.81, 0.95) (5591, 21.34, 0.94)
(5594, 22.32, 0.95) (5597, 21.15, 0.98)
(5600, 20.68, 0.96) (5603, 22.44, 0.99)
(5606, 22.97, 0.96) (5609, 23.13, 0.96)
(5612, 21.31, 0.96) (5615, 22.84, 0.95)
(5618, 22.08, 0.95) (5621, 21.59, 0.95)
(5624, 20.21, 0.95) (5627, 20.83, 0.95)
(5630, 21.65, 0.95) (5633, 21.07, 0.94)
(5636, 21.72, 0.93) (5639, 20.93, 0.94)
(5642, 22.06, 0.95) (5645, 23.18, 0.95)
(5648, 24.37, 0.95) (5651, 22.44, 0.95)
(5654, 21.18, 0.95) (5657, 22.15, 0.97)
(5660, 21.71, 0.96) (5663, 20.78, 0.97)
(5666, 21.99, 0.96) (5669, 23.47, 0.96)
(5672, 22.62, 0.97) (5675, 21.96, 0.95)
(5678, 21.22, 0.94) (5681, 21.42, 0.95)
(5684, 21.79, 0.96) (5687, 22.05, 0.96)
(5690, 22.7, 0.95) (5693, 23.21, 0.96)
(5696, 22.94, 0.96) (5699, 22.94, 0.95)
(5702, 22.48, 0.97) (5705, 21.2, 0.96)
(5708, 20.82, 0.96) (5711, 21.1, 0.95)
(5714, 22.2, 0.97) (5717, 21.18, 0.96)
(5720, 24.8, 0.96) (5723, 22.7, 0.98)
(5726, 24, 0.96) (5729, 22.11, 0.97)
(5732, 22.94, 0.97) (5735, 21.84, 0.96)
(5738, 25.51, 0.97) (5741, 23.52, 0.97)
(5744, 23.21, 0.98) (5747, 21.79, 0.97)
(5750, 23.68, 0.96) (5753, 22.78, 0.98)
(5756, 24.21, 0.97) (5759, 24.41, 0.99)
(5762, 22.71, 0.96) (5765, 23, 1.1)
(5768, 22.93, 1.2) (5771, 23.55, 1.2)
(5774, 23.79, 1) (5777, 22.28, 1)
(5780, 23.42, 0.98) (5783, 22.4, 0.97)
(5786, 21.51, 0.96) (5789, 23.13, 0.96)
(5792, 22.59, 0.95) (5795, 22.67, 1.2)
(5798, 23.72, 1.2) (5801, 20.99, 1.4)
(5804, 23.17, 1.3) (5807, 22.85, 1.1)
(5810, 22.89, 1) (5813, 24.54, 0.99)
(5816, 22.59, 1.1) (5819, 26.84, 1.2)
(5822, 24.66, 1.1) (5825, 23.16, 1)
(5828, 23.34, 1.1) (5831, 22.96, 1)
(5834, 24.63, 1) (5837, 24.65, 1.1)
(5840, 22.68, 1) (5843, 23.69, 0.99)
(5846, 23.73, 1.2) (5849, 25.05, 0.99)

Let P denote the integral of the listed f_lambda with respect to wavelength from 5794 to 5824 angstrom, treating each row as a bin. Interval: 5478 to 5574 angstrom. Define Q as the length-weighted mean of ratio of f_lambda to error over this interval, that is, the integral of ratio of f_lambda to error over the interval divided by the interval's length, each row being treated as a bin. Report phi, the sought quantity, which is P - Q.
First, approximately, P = 705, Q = 21.9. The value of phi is 683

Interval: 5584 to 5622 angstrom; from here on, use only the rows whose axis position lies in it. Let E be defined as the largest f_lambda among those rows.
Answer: 23.13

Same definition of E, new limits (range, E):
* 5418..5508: 24.14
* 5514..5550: 24.63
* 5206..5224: 20.84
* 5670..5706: 23.21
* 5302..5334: 25.03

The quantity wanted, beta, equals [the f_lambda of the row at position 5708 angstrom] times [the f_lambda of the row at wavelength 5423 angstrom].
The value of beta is 487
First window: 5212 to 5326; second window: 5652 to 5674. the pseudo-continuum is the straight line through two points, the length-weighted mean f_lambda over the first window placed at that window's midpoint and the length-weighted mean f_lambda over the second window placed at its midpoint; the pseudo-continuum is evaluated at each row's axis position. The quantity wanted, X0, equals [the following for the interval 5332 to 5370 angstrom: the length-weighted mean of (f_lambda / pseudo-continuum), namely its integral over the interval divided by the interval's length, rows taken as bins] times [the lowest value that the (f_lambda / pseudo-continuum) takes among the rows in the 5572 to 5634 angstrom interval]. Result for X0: 0.96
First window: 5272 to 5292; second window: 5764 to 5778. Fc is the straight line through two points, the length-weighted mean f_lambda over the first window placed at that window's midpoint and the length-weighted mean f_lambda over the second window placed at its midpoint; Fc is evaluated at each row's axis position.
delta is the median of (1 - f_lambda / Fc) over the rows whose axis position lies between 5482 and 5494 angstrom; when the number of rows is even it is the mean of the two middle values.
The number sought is -0.031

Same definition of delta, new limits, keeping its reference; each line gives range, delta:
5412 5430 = -0.013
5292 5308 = 0.013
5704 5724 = 0.074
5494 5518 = 0.023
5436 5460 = 0.020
